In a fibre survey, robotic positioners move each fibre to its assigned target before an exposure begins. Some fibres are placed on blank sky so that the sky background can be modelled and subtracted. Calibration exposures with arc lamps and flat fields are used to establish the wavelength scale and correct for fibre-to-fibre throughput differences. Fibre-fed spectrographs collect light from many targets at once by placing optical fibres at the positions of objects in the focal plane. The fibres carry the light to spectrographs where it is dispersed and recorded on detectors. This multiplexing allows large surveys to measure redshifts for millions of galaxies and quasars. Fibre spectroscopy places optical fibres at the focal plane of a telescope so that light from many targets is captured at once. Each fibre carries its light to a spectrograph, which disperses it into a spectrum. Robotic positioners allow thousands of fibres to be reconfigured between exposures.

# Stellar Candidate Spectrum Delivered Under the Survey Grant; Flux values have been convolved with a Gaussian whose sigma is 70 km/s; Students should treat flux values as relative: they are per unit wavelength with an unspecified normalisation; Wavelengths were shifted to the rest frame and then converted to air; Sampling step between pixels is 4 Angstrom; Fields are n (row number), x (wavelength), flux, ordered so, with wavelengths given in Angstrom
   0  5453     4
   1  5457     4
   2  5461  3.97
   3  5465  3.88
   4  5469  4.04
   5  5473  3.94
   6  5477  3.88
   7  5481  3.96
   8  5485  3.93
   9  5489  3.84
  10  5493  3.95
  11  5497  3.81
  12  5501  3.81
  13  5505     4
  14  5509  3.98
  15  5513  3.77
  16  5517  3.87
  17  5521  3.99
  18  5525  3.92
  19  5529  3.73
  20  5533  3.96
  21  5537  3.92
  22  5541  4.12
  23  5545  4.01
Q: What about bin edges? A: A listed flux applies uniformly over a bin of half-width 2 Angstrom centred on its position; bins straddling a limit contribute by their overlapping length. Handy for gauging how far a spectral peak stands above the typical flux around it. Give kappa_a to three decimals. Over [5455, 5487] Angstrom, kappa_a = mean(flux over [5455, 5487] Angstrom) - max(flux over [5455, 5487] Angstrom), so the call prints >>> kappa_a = -0.090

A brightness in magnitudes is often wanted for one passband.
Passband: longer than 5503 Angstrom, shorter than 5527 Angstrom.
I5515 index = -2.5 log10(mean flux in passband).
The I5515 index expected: -1.48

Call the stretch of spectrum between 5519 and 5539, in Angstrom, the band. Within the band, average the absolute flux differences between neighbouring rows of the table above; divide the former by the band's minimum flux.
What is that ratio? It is 0.036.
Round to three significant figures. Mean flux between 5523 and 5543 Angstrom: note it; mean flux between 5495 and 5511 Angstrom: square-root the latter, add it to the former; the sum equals 5.90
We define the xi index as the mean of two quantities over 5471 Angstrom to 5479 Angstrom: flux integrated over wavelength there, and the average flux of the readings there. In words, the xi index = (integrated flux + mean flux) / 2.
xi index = 18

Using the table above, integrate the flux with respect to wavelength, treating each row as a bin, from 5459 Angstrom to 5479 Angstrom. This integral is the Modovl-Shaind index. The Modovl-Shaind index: 78.8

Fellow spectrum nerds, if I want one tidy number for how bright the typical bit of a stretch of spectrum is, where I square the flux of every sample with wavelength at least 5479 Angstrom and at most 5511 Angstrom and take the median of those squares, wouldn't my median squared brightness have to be 15.5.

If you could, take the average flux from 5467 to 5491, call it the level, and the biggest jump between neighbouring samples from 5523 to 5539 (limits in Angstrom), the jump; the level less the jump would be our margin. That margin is 3.70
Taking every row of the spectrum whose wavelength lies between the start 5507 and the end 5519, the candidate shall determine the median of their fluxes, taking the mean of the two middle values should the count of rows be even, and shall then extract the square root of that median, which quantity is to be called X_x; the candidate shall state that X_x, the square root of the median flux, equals 1.967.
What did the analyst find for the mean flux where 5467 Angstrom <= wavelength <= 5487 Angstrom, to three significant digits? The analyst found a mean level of 3.95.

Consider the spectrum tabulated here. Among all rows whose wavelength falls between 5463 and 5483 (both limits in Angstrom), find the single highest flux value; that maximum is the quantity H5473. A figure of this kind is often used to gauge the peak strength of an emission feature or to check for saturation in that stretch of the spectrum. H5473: 4.04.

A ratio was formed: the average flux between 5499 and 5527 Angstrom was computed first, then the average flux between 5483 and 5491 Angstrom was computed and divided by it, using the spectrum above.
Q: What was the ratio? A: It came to 0.99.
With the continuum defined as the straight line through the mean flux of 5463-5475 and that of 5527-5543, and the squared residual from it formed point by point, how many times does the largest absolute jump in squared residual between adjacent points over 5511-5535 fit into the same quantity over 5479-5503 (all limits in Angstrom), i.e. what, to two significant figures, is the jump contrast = 0.44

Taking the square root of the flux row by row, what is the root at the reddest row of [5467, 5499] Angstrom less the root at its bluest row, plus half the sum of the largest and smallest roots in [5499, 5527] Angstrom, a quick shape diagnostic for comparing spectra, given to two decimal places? 1.91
